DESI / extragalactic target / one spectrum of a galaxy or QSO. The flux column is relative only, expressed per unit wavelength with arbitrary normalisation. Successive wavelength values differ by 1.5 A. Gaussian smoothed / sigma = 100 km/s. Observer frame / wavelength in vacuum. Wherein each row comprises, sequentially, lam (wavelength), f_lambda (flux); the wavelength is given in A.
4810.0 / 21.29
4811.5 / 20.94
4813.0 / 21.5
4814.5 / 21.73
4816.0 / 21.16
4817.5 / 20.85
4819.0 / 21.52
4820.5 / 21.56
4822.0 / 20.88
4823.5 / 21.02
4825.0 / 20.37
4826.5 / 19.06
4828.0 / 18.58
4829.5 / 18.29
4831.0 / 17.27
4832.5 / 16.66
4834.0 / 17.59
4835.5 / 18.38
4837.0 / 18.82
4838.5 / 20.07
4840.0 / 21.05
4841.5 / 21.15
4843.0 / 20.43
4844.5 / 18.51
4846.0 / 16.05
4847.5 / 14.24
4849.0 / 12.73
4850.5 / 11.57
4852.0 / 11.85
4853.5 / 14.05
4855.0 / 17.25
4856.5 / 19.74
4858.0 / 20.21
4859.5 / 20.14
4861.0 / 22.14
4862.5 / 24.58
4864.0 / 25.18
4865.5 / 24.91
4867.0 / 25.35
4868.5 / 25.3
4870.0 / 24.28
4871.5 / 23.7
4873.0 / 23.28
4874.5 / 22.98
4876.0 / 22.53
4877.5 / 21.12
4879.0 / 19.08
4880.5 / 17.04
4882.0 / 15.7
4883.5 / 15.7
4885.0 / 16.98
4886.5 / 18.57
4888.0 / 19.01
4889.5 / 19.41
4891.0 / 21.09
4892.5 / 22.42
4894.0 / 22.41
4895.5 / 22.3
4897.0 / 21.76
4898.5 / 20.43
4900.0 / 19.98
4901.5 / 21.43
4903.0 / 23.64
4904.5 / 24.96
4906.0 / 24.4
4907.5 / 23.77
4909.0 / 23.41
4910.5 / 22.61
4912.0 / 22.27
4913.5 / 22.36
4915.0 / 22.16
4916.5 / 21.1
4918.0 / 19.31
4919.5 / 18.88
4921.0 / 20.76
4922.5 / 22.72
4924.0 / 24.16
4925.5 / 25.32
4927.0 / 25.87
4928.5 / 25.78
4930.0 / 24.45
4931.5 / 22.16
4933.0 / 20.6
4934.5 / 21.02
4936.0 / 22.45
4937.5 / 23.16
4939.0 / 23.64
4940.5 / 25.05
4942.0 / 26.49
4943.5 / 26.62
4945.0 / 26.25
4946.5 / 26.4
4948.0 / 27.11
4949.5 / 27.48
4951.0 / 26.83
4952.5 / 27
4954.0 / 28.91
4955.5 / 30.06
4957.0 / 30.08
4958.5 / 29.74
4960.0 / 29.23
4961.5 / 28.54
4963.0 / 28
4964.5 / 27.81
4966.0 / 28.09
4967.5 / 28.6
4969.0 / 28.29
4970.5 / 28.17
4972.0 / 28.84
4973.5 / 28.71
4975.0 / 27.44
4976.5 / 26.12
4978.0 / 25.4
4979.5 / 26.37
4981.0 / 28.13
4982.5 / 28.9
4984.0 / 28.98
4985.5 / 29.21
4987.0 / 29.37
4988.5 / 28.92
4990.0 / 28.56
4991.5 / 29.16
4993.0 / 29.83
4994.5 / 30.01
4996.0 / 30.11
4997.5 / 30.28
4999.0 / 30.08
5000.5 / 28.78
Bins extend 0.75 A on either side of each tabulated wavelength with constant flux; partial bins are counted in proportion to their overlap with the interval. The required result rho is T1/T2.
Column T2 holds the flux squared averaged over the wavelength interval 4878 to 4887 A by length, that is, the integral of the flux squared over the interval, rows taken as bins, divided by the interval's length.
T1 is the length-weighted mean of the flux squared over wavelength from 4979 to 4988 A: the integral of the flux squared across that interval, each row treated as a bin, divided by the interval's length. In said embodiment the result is 2.7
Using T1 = 817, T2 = 300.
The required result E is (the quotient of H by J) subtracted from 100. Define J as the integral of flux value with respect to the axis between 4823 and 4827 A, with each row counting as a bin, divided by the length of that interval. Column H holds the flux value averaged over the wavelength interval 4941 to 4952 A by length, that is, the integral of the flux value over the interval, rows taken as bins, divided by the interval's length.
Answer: 98.7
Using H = 26.7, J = 20.2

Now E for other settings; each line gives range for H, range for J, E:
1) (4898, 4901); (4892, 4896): 99.1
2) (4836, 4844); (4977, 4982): 99.2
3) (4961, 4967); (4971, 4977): 99.0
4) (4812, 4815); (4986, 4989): 99.3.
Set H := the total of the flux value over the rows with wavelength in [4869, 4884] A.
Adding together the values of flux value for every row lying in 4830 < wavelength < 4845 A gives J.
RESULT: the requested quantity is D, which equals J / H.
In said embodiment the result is 0.9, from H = 205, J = 190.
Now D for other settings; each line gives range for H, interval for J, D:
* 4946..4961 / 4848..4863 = 0.6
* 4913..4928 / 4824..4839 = 0.8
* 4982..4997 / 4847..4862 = 0.6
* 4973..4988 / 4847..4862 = 0.6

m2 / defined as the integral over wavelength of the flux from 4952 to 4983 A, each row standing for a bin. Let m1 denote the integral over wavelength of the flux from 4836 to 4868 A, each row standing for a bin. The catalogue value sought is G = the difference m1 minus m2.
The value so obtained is -264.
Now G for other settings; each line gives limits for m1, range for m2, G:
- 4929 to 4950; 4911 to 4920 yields 324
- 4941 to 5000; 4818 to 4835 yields 1341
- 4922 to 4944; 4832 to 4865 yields -79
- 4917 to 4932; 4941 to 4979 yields -713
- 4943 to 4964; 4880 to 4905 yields 85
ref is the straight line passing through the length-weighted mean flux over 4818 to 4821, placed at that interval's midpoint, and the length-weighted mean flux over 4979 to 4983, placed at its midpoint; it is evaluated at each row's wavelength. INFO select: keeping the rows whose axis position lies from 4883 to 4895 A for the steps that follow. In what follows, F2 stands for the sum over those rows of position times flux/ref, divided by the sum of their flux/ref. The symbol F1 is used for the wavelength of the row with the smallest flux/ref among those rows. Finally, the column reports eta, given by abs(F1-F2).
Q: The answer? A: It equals 5.6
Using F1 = 4883.5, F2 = 4889.1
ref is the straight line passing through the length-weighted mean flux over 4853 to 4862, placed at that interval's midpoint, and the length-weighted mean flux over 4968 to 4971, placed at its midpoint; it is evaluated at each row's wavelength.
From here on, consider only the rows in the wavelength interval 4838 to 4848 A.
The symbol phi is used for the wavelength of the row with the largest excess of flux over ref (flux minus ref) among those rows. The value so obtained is 4840.0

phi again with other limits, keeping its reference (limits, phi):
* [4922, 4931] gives 4927.0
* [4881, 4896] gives 4892.5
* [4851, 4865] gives 4864.0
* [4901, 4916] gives 4904.5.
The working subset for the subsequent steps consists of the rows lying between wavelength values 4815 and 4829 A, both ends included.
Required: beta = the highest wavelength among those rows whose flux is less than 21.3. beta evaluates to 4828.0 A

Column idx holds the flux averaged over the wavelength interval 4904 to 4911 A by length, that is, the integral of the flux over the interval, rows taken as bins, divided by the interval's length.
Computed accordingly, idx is 23.8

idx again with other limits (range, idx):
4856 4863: 21.3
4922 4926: 24.1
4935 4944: 24.4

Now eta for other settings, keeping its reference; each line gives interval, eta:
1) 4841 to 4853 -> 4.5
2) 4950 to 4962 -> 5.3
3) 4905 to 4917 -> 5.4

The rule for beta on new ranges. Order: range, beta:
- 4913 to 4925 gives 4921.0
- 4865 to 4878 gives 4877.5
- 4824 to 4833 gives 4832.5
